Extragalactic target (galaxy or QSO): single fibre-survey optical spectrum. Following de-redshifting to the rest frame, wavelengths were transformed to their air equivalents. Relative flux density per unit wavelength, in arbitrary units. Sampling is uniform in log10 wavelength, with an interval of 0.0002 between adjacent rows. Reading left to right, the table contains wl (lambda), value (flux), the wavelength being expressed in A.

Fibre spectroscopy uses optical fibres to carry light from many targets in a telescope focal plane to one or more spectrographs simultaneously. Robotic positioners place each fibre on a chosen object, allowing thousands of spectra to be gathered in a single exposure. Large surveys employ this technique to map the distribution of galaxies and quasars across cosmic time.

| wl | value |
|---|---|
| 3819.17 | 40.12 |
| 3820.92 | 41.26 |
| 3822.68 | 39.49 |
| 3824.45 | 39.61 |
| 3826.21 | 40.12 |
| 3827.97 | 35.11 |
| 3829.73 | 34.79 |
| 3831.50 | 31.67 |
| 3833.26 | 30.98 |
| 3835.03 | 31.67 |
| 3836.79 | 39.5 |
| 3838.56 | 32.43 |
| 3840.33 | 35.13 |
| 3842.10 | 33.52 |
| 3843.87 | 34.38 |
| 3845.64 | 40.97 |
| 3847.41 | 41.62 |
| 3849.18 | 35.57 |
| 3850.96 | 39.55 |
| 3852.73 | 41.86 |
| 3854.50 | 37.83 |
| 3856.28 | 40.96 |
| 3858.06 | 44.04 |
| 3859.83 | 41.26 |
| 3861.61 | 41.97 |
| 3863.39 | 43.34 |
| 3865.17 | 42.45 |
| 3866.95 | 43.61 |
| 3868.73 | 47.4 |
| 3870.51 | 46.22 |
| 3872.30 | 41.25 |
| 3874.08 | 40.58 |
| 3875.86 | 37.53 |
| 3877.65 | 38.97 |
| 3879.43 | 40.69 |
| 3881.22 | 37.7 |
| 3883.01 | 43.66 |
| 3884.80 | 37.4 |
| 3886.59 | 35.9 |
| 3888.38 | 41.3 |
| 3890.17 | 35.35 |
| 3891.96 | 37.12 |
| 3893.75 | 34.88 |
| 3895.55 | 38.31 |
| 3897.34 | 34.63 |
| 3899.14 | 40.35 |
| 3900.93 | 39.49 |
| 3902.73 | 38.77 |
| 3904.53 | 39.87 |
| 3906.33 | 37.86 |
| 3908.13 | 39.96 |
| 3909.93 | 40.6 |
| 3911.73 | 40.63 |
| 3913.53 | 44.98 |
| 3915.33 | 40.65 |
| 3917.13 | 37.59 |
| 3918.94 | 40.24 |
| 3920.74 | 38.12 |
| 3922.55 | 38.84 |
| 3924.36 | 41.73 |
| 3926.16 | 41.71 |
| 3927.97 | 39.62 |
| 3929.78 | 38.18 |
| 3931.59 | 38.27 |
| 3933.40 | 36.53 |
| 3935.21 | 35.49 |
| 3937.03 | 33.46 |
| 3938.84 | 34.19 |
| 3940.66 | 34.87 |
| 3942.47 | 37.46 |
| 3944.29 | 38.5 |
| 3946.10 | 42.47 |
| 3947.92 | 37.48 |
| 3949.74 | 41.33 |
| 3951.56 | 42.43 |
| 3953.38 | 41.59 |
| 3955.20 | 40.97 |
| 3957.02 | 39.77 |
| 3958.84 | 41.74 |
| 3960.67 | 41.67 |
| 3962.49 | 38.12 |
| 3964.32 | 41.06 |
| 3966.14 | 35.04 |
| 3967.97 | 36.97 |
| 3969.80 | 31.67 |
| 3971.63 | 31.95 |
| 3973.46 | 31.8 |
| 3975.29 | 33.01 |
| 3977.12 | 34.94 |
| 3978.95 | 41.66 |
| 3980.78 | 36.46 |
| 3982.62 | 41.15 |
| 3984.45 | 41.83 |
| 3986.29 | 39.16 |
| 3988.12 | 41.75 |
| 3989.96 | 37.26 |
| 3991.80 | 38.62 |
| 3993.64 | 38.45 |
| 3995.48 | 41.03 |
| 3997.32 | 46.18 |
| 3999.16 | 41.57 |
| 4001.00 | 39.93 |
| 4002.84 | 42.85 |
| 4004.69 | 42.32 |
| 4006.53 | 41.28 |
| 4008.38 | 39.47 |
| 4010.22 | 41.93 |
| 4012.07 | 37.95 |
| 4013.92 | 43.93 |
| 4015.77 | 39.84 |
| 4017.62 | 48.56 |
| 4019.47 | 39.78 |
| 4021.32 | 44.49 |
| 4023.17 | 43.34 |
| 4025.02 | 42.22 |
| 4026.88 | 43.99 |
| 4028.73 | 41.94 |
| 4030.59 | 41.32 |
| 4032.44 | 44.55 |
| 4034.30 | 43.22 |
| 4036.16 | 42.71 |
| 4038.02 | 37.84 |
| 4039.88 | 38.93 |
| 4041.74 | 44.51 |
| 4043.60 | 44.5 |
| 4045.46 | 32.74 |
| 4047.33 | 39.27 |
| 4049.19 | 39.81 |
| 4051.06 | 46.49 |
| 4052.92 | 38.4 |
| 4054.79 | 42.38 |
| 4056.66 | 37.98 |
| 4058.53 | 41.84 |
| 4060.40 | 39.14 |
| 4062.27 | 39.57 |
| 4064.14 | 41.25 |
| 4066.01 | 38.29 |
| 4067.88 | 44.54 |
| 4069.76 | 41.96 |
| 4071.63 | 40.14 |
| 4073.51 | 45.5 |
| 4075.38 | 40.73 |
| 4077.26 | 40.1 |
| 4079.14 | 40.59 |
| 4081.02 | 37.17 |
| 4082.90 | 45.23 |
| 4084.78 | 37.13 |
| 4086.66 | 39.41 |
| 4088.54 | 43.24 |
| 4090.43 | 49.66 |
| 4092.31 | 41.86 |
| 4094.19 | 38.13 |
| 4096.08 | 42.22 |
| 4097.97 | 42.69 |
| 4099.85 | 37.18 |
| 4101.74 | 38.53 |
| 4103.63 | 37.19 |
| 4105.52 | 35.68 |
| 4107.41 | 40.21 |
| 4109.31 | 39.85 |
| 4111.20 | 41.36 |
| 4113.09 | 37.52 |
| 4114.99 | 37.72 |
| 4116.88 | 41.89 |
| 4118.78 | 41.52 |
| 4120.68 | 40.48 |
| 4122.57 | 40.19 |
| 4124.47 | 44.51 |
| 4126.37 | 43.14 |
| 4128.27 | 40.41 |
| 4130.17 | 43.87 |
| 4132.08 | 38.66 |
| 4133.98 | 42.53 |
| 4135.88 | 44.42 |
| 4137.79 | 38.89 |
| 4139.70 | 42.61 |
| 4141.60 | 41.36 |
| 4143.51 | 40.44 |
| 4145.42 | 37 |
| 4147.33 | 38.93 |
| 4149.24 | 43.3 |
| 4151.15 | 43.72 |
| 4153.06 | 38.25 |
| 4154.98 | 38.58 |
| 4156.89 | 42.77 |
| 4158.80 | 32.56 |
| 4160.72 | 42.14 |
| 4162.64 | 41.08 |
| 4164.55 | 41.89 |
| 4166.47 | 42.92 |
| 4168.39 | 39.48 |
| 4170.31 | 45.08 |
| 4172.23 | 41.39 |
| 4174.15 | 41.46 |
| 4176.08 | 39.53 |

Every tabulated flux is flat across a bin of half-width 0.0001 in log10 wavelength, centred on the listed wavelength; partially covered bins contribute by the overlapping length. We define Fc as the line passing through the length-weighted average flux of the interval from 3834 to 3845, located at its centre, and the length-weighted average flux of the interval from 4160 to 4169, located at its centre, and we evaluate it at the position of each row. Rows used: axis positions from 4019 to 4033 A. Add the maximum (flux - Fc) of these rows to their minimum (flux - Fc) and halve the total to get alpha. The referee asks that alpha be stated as 4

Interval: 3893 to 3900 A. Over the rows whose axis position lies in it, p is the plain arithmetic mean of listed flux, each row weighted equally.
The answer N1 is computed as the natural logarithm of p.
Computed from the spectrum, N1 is 3.61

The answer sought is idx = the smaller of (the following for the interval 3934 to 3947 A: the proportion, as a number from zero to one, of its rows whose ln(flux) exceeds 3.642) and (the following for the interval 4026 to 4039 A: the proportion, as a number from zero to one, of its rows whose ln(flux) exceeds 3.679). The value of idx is 0.3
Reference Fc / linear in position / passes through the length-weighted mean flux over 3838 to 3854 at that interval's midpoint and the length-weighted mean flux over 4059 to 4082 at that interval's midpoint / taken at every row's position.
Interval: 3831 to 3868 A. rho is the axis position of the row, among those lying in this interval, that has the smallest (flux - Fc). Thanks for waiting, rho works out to 3833.26 A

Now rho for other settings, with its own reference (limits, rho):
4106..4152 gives 4145.42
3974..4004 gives 3975.29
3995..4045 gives 4038.02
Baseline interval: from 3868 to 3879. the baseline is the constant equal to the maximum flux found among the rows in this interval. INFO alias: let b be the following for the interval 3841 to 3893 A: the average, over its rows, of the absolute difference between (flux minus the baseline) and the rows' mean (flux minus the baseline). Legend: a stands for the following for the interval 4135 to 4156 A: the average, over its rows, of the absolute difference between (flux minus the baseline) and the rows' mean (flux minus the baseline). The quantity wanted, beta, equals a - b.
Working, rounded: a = 2.2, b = 2.82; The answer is -0.63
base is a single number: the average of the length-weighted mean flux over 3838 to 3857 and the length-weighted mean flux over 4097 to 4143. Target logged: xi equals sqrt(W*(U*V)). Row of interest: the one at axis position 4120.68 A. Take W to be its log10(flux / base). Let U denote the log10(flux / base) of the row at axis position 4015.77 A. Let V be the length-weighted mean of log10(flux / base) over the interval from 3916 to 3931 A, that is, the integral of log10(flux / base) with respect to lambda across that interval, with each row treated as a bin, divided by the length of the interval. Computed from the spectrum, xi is 0.0007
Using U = 0.01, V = 0.004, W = 0.015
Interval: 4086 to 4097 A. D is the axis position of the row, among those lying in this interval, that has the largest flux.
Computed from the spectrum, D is 4090.43 A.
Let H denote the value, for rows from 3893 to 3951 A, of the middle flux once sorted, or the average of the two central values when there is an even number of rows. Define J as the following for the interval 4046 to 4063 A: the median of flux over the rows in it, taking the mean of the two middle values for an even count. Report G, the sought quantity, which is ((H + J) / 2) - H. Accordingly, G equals 0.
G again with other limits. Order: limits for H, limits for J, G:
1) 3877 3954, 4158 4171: 2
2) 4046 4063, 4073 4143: 1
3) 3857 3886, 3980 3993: -1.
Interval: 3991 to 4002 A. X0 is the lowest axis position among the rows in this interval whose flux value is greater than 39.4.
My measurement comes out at 3995.48 A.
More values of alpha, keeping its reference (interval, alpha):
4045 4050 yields -3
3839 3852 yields 3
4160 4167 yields 0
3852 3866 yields 6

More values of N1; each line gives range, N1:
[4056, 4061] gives 3.68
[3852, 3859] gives 3.72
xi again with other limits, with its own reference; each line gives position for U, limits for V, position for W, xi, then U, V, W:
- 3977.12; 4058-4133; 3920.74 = 0.0030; -0.05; 0.017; -0.011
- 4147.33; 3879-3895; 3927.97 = 0.0004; 0.00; -0.012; 0.006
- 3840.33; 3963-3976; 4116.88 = 0.0087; -0.05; -0.055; 0.030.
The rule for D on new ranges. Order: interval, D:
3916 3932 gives 3924.36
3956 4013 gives 3997.32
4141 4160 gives 4151.15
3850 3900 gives 3868.73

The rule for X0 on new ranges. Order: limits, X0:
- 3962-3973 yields 3964.32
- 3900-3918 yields 3900.93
